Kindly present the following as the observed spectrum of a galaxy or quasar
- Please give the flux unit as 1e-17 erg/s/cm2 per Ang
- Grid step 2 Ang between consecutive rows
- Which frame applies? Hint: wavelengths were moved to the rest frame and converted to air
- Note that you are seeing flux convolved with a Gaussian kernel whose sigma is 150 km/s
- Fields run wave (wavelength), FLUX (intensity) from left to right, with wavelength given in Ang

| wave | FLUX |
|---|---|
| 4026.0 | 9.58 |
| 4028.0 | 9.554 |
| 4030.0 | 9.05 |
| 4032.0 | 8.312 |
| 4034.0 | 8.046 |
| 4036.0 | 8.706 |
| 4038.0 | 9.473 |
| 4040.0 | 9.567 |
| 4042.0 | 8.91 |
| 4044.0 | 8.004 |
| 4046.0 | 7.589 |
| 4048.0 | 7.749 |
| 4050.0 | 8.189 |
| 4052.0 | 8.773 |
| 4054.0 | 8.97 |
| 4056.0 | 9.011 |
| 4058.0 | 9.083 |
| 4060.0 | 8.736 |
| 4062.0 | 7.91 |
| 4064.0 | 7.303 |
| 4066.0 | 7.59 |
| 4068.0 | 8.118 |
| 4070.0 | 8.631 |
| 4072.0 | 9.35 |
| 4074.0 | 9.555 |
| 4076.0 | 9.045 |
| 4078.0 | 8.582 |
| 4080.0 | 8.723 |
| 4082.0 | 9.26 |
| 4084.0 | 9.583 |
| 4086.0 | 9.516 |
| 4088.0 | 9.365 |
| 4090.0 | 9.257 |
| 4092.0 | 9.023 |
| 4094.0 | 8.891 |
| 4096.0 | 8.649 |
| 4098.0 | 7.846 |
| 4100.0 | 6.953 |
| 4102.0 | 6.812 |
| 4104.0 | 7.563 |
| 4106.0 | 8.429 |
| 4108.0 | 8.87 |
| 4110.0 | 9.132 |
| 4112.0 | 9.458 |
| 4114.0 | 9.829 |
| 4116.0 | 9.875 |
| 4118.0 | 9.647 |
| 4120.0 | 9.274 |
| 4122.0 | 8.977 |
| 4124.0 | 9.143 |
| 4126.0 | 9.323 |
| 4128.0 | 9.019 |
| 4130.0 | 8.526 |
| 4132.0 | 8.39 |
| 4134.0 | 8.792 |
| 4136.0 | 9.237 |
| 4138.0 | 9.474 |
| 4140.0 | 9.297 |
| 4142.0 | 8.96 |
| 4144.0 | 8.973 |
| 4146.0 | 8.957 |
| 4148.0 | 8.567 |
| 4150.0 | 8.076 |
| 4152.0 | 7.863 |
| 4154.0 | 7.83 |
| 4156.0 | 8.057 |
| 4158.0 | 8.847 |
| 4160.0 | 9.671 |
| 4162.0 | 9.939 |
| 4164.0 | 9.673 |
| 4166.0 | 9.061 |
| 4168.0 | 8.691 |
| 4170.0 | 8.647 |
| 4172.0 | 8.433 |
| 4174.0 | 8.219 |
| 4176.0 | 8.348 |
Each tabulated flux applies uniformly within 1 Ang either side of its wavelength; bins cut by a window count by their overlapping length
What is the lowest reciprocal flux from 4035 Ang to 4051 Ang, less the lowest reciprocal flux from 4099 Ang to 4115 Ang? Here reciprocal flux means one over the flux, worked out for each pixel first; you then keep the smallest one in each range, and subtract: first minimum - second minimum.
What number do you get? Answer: 0.003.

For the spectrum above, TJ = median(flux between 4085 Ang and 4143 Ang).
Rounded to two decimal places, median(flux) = 9.02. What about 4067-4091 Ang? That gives 9.26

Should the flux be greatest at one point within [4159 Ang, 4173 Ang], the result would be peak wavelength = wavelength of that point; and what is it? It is 4162.0 Ang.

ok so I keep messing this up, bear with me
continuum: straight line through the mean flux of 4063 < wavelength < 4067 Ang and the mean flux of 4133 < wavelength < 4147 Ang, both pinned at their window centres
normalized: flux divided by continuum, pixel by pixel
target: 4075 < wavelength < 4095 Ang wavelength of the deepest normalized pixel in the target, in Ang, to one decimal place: 4094.0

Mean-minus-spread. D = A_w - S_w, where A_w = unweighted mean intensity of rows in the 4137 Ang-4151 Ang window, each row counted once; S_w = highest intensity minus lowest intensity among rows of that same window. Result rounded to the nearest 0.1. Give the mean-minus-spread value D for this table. 7.5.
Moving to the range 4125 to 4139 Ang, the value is 7.9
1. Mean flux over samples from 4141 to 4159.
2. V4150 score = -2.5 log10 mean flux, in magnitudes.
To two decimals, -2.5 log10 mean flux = -2.32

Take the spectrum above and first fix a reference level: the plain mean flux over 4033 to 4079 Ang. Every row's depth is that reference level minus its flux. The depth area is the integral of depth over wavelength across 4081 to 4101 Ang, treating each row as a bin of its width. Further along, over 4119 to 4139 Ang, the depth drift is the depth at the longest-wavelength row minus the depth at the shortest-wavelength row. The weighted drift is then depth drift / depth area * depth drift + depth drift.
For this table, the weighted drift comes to 0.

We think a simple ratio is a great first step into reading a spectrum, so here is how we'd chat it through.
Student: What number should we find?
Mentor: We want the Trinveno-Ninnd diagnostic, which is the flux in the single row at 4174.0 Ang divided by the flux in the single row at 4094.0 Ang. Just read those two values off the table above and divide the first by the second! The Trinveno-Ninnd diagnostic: 0.924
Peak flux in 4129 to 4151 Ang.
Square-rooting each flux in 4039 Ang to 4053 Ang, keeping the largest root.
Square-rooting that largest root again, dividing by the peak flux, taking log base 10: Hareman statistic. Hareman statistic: -0.731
